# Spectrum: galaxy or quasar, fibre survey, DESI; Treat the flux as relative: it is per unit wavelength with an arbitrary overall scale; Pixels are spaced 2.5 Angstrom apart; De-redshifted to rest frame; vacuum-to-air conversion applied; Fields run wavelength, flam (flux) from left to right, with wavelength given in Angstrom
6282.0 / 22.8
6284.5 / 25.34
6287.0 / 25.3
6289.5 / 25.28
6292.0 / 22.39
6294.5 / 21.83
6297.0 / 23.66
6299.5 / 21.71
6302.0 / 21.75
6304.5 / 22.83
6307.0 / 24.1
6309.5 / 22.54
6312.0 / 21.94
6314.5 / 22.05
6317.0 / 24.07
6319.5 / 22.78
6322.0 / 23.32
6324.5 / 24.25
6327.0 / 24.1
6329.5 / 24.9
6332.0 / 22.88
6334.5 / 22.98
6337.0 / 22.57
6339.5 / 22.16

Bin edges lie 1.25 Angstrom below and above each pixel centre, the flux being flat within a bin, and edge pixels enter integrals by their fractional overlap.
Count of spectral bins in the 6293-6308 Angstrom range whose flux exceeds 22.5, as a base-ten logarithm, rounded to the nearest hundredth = 0.48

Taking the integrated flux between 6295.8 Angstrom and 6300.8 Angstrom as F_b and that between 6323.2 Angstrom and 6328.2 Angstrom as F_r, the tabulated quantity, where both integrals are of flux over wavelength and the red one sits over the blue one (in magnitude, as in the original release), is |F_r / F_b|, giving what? 1.07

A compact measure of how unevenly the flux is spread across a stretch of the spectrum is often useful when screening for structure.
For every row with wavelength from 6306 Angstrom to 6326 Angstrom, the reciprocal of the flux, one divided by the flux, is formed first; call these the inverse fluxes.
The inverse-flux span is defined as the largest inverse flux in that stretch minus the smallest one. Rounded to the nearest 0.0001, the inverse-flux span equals 0.0043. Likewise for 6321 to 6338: 0.0041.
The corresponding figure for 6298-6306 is 0.0023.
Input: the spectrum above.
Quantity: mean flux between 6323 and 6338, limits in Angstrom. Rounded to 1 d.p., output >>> 23.6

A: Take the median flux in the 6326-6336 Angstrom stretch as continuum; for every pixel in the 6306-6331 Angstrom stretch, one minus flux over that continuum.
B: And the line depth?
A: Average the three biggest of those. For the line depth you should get 0.058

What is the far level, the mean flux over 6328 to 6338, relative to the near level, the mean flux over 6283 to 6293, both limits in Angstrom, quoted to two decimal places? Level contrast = 0.95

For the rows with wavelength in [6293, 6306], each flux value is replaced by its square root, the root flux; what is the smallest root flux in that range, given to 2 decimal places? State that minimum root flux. 4.66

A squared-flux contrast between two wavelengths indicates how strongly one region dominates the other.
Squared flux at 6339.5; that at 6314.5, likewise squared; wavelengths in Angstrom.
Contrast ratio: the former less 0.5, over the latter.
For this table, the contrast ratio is 1.01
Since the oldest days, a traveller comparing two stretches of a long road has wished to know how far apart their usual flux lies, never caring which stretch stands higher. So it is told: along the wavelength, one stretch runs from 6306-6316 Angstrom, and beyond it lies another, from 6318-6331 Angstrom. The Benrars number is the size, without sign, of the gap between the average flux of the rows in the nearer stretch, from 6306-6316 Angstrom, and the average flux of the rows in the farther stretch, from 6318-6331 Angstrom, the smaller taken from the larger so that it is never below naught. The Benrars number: 1.2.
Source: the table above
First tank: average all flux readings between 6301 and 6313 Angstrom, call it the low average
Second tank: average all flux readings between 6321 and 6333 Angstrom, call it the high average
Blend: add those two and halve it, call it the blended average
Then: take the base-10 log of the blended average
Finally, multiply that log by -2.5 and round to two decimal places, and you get -3.42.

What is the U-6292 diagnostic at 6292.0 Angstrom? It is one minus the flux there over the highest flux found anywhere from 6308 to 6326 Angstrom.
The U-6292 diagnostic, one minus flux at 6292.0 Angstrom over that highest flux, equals 0.08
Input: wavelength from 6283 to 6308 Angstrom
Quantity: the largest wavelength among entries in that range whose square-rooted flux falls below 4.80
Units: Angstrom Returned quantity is 6304.5 Angstrom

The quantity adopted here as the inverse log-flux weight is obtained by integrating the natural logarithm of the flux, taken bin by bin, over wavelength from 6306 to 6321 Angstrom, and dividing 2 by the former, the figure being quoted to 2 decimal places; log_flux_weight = 0.04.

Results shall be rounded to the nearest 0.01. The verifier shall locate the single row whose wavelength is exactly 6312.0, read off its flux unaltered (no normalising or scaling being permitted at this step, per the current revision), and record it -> 21.94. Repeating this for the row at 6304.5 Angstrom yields 22.83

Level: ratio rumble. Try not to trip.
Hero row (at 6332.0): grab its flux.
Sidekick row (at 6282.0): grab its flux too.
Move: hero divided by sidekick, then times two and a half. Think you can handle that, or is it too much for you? 2.51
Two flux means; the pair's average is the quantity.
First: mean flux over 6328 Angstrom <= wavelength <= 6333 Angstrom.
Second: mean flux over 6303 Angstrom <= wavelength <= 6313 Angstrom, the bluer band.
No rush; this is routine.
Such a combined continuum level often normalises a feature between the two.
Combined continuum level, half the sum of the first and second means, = 23.4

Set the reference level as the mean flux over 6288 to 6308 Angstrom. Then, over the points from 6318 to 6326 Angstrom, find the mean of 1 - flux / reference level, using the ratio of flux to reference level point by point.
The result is -0.02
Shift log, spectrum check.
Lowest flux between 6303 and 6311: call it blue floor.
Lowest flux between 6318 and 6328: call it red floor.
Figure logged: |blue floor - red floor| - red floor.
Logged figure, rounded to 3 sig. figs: -22.5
